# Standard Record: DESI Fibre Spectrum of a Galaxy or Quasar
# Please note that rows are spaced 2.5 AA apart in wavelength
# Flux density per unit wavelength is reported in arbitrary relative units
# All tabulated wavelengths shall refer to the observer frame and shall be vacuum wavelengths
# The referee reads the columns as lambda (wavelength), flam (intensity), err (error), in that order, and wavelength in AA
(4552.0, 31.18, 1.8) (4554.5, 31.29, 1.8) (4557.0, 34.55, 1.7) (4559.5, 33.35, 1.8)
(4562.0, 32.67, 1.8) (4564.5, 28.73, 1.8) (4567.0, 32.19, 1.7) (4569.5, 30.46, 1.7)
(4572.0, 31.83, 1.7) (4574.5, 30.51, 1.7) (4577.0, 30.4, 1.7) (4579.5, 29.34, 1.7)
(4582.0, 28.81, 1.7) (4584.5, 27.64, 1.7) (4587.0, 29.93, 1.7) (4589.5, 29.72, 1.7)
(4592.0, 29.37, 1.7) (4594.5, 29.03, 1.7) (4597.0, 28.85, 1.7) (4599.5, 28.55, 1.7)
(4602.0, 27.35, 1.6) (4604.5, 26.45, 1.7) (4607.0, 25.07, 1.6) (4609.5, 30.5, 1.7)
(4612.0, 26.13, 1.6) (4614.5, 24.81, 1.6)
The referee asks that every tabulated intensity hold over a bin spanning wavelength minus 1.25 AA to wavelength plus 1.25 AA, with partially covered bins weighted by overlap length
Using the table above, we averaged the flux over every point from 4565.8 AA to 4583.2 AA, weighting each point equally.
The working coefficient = 30.5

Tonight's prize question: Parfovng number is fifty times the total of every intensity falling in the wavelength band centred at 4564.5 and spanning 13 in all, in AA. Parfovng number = 7870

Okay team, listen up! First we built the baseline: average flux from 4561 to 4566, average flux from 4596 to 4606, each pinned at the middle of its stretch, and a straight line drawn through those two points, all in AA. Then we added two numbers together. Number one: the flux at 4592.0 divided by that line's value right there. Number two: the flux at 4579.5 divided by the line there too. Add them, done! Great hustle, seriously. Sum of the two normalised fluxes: 2.03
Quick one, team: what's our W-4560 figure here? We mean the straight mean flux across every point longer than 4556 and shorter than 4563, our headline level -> 33.5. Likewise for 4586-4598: 29.4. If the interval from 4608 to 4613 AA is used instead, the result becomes 28.3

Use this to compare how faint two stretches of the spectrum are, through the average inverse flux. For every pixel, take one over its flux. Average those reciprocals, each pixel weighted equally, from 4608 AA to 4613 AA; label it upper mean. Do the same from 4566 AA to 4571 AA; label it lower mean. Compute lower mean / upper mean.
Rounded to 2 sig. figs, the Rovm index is 0.90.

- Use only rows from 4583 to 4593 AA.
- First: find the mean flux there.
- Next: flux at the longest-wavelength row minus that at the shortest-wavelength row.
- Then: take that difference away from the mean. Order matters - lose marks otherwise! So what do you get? 27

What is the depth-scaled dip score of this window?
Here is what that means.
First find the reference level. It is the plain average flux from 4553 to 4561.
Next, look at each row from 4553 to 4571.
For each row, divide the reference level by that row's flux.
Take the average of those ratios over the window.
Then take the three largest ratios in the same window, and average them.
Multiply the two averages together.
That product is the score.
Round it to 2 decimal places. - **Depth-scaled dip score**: 1.14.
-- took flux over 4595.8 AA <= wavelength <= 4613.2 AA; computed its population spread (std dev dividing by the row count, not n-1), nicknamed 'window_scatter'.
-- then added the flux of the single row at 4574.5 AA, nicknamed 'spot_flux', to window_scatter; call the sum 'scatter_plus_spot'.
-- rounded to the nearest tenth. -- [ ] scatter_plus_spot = 32.2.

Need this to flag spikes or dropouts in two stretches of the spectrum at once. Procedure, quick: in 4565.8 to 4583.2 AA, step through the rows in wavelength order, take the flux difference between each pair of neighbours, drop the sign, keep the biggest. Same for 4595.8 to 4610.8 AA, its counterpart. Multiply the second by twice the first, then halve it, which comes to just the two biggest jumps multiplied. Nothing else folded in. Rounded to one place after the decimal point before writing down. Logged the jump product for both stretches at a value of 9.4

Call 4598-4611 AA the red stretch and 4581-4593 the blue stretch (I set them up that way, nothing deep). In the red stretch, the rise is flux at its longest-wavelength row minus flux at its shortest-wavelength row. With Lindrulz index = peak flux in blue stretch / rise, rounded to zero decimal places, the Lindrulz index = 15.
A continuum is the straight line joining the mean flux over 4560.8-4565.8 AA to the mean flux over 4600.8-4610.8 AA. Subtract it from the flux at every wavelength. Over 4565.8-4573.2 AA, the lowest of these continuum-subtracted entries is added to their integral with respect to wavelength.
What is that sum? 10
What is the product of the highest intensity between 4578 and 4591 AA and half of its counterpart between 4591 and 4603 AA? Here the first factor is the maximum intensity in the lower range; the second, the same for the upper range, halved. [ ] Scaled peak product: 440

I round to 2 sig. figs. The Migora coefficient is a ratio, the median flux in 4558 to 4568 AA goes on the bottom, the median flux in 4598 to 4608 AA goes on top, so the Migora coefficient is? 0.83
